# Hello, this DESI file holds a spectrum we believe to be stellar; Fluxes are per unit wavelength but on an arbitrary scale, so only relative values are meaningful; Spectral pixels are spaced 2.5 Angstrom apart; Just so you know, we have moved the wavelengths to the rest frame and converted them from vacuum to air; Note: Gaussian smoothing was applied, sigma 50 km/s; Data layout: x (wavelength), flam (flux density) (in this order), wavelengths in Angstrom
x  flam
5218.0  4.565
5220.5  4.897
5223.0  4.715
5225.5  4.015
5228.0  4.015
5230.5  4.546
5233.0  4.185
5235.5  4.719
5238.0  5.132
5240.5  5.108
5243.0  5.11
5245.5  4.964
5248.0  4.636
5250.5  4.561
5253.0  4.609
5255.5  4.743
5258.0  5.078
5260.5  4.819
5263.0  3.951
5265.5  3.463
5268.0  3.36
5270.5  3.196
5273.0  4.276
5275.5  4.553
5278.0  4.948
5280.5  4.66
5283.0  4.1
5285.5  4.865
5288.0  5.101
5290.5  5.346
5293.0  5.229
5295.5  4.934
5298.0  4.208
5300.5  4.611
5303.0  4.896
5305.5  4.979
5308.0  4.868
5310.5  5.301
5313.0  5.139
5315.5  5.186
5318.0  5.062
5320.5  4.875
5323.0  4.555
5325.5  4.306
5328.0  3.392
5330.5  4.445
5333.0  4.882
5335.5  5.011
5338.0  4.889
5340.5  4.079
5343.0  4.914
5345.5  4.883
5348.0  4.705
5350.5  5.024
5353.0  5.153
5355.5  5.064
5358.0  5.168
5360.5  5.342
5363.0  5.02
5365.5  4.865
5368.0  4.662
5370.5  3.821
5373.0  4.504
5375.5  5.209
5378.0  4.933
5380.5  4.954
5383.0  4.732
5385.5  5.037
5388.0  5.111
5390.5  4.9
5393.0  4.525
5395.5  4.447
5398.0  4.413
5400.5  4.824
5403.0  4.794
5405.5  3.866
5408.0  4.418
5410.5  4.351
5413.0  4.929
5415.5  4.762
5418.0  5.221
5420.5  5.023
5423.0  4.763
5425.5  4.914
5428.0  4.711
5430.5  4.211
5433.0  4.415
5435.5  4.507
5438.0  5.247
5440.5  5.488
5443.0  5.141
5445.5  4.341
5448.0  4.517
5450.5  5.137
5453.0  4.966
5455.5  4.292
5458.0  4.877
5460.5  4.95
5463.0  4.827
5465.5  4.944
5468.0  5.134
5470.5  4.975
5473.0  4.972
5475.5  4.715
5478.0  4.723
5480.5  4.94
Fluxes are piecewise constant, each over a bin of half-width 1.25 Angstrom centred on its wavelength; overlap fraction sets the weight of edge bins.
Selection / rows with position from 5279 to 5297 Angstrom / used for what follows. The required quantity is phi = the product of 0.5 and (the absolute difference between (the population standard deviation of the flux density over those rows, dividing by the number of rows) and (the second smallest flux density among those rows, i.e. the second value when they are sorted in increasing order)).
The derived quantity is 2.14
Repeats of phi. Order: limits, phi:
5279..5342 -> 1.81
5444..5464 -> 2.02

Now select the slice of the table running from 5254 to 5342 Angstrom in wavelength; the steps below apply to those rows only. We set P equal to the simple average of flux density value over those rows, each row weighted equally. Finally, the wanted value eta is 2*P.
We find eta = 9.2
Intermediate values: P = 4.61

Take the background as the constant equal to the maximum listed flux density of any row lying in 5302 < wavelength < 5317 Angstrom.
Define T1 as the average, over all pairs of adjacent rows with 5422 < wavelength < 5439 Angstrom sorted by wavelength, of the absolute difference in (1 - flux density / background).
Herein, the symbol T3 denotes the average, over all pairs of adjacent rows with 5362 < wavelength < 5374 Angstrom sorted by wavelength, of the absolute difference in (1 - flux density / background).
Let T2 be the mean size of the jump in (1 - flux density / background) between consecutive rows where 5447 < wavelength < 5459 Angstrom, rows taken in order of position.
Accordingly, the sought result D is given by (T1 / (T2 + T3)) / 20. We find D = 0.016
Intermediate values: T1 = 0.059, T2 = 0.097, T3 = 0.089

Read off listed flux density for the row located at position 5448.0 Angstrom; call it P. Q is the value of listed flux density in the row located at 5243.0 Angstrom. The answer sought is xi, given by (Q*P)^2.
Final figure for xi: 533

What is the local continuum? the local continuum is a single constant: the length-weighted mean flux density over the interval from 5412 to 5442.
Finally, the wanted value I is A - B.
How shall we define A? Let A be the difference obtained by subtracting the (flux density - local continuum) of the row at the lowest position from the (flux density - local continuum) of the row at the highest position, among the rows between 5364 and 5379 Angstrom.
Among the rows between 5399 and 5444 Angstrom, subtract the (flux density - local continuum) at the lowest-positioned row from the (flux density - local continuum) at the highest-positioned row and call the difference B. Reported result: -0.25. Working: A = 0.07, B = 0.32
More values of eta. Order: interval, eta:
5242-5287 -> 8.9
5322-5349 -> 9.1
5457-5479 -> 9.8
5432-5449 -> 9.6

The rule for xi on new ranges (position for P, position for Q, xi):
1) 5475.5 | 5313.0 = 587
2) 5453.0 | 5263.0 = 385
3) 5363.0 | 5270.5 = 257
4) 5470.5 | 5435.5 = 503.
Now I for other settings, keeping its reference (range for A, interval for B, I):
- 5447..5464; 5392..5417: 0.07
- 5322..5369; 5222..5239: -0.31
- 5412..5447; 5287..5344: -0.40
